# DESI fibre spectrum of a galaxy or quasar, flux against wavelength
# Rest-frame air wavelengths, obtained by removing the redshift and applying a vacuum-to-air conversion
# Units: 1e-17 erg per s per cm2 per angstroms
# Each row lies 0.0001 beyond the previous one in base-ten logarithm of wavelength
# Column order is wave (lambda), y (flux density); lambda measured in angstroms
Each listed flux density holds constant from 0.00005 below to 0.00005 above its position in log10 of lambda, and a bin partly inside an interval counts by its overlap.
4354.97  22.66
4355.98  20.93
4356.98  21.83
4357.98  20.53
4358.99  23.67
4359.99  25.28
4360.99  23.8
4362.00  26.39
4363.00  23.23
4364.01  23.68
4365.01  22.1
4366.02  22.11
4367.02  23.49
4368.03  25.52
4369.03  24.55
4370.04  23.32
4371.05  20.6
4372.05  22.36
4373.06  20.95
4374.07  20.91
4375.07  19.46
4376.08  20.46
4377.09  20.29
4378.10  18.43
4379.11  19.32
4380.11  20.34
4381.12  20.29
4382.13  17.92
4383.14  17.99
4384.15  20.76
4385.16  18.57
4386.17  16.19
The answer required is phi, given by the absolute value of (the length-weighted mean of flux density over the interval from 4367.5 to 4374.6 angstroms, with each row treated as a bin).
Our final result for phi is 22.6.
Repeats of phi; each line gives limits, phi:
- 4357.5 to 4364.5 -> 23.8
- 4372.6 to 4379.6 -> 20.0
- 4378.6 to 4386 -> 19.2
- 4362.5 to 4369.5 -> 23.5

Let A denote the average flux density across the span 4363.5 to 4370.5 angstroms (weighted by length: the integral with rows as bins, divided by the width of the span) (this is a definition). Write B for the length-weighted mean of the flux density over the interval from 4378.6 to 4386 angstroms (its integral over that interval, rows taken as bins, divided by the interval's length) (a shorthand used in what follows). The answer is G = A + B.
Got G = 42.7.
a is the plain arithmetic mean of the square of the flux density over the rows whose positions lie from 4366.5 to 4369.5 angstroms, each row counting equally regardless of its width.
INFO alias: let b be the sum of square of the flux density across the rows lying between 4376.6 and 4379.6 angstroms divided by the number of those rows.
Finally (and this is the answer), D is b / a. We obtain 0.62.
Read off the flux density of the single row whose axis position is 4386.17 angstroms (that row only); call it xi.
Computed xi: 16.19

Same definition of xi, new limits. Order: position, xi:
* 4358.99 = 23.67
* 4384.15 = 20.76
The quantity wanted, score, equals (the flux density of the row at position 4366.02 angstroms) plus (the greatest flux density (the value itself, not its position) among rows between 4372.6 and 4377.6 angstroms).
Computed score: 43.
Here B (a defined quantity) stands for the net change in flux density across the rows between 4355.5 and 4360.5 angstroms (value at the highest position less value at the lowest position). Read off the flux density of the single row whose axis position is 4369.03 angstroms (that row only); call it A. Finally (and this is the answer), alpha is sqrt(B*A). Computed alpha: 10.3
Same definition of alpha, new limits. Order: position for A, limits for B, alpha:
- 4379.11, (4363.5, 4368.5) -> 6.0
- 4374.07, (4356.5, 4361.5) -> 6.4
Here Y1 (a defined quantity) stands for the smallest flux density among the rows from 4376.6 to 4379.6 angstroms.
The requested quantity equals 18.43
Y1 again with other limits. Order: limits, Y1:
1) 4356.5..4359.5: 20.53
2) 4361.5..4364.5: 23.23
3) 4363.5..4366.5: 22.1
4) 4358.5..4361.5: 23.67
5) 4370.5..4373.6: 20.6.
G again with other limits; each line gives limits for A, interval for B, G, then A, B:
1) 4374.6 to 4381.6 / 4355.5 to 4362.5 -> 43.0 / 19.8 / 23.2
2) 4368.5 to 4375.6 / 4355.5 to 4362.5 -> 45.0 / 21.8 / 23.2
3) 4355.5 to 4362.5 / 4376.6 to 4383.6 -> 42.5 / 23.2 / 19.2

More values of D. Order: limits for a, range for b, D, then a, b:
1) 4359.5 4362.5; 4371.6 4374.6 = 0.72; 634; 459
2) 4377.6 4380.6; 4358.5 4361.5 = 1.57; 376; 589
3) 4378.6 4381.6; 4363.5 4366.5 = 1.28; 400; 513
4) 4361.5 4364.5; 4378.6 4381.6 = 0.67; 599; 400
